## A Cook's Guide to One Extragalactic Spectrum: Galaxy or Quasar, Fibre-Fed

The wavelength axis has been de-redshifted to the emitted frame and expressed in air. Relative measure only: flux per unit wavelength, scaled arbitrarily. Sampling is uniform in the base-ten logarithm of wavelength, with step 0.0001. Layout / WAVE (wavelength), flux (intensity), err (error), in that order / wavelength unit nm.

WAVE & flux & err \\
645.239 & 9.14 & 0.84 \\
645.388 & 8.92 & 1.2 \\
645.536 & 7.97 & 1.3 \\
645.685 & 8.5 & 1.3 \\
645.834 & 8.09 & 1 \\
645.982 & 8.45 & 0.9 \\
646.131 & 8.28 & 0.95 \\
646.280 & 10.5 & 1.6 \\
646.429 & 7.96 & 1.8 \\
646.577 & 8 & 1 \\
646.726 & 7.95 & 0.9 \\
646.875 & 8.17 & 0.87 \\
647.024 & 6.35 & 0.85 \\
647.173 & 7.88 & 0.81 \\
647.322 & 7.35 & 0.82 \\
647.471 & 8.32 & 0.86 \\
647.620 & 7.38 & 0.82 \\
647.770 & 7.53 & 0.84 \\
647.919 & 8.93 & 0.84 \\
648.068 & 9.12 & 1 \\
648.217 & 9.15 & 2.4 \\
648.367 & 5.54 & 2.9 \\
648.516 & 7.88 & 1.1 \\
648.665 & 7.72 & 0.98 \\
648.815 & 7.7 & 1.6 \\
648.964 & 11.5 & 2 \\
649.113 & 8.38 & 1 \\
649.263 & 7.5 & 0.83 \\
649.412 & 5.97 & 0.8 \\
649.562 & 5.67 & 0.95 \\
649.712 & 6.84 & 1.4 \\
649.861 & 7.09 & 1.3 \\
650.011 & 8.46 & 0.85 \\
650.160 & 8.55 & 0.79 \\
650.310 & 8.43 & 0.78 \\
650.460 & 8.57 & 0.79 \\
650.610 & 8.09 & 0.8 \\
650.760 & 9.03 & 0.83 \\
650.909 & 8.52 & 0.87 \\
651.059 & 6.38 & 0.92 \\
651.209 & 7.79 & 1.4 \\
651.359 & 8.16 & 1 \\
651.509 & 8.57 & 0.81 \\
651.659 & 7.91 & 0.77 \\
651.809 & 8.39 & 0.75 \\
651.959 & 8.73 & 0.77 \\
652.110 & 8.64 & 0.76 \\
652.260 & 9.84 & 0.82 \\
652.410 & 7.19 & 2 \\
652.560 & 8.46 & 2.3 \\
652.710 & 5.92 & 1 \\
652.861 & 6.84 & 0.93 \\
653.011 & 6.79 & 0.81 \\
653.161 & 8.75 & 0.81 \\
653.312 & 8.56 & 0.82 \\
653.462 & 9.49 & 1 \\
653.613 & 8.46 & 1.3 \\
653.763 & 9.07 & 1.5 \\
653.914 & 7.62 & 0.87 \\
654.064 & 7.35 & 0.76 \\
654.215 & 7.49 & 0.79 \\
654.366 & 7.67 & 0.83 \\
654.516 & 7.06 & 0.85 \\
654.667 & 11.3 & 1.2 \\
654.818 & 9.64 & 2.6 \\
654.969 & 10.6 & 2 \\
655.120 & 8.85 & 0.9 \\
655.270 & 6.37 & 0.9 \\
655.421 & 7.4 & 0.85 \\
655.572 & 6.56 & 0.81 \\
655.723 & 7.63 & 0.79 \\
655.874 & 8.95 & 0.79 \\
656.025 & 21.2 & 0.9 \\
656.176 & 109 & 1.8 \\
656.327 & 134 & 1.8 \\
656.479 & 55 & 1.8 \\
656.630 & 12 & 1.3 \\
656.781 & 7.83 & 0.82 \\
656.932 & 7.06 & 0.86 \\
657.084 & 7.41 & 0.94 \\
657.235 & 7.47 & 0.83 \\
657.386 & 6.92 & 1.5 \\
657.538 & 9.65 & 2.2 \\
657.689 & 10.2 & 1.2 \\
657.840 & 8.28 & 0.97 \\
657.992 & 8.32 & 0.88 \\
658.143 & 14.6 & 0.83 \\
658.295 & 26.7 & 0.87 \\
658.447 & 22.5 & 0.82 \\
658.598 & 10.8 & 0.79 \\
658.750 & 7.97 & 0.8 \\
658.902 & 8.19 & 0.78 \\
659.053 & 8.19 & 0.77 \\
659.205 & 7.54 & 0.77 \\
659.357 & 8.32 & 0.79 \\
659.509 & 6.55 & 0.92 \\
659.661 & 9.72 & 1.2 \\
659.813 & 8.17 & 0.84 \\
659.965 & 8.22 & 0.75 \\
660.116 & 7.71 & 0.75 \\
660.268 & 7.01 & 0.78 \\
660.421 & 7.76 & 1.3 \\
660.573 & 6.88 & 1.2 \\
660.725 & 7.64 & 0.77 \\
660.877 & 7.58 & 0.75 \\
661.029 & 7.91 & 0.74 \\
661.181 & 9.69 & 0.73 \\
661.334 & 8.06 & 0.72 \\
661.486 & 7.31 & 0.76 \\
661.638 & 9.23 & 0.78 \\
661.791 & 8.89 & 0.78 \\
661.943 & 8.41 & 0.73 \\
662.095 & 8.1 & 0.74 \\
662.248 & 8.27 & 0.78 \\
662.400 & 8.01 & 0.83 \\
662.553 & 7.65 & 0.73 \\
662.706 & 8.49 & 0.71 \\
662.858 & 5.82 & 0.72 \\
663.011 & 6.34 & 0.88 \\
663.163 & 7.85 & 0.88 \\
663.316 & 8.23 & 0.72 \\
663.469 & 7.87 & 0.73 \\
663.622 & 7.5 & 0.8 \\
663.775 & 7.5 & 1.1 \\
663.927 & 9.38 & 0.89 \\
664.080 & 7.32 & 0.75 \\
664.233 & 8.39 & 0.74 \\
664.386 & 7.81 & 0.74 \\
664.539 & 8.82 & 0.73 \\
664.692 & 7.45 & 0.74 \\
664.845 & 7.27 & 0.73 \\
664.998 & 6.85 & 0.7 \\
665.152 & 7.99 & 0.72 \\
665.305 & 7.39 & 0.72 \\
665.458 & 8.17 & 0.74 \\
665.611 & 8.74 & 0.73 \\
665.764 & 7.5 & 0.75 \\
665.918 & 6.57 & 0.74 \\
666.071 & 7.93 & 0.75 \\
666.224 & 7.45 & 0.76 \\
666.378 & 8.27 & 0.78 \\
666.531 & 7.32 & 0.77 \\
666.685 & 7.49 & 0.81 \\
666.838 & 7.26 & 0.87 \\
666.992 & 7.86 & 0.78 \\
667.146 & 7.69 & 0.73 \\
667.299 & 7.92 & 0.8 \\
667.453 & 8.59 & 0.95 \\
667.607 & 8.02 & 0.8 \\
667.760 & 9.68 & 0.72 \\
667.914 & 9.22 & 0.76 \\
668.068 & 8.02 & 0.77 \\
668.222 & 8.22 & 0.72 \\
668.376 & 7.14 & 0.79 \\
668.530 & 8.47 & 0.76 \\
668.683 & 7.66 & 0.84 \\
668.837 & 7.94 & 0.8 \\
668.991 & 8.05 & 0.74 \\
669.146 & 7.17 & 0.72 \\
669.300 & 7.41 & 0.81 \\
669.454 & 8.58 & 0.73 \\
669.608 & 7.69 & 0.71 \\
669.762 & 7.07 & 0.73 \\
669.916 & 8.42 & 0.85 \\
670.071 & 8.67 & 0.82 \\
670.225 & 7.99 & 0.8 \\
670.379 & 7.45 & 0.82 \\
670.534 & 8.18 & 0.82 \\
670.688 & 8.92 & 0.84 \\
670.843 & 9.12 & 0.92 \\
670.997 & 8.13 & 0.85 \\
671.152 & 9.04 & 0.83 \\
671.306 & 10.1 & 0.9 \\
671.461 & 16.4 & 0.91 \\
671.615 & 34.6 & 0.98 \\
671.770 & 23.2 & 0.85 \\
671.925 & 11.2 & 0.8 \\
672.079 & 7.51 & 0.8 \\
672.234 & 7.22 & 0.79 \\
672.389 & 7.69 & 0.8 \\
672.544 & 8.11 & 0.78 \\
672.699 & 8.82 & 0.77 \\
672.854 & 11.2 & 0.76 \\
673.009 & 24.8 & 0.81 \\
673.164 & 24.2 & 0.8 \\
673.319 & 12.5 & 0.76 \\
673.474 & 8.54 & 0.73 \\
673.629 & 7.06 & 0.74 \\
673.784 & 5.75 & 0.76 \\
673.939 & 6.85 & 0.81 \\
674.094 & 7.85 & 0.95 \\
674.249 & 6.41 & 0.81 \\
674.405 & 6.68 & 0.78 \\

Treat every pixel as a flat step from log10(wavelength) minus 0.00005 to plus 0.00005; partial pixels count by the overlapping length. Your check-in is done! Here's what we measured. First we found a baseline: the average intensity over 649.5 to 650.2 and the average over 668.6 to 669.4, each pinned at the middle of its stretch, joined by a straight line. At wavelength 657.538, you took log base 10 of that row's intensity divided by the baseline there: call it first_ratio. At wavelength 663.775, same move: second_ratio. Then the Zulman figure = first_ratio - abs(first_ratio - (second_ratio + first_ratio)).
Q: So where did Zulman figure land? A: 0.11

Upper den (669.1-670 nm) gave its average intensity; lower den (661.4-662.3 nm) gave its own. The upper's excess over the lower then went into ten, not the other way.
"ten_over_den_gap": -16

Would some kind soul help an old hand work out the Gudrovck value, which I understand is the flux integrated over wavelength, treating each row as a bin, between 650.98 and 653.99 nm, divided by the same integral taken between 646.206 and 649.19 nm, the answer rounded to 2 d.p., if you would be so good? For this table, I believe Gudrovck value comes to 1.00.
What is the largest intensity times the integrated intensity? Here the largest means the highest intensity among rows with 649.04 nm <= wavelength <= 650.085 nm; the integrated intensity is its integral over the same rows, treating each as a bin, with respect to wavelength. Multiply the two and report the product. 63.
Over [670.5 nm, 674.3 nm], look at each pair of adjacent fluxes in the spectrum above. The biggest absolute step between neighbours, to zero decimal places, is 18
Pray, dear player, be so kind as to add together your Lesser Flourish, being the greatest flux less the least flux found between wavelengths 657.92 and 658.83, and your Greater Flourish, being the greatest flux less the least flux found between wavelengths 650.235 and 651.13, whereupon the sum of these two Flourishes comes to 21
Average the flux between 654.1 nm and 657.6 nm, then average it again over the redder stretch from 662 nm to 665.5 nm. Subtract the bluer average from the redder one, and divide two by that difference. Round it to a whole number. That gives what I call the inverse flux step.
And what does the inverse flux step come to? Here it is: 0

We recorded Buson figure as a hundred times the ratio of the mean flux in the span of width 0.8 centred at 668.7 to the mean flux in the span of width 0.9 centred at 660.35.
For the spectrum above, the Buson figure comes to 104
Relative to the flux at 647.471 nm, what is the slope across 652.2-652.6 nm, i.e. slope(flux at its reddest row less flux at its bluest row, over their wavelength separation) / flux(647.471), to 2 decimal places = -0.55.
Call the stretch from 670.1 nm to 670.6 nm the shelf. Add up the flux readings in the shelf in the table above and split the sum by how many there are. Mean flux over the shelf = 7.9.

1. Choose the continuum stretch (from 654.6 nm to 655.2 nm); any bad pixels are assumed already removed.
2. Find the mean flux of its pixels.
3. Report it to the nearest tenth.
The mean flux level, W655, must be 10.1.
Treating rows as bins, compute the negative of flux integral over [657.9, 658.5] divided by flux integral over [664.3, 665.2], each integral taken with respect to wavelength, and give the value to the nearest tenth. -1.5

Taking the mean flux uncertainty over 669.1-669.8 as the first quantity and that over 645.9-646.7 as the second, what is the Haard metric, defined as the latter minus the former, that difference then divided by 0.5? 1.0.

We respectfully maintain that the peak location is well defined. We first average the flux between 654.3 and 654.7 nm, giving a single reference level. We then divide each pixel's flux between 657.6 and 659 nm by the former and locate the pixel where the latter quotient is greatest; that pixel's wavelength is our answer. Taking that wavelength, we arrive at 658.295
